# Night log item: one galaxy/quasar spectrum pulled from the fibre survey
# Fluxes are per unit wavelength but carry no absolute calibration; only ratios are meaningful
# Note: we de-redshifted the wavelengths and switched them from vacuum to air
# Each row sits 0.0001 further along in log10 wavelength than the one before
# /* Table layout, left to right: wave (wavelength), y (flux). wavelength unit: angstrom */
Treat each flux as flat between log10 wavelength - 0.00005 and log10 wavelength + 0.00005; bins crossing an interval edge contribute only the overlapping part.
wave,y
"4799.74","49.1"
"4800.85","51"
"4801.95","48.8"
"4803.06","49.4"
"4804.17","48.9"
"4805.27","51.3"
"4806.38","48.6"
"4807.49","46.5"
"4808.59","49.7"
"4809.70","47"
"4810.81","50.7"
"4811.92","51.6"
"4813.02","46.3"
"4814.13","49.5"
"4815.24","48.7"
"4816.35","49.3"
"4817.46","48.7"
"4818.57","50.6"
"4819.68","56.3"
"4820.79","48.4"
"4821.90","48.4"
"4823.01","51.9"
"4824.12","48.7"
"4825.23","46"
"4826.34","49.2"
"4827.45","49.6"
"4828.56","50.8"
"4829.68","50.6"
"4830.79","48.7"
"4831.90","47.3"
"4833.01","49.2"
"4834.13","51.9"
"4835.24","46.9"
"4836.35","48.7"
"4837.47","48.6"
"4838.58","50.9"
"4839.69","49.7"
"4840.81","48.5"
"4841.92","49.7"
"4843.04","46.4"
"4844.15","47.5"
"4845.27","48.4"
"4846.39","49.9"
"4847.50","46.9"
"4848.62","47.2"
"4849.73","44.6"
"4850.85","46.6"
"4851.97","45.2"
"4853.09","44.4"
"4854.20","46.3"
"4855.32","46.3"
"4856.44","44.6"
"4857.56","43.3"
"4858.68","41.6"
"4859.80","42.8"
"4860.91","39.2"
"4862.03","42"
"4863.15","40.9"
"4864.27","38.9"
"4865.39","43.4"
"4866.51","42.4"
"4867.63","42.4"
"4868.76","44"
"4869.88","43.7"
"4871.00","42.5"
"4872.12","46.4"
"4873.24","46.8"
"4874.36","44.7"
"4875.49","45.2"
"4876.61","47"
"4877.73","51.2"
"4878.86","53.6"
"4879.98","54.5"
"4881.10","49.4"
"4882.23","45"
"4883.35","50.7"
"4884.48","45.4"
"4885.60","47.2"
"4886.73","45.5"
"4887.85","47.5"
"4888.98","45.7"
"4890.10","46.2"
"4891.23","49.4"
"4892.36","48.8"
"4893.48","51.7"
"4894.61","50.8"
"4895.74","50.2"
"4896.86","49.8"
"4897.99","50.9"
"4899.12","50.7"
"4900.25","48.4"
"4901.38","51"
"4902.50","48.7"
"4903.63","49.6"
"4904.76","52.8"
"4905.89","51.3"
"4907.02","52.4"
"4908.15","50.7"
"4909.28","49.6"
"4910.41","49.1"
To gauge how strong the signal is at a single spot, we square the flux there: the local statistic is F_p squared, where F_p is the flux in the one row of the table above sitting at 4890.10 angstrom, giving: 2134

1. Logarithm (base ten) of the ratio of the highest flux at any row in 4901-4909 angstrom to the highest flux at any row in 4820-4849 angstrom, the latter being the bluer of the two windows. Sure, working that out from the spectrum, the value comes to 0.01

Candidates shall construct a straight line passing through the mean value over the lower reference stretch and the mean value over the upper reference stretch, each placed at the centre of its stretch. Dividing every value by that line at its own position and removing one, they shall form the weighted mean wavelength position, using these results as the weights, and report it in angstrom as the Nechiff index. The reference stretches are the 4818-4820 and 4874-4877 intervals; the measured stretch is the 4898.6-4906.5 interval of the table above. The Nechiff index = 4902.8 angstrom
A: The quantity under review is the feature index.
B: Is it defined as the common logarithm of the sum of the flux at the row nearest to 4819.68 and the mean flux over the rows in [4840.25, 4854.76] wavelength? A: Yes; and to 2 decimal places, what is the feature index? 2.01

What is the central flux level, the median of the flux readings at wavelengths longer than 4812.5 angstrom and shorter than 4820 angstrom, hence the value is 49.3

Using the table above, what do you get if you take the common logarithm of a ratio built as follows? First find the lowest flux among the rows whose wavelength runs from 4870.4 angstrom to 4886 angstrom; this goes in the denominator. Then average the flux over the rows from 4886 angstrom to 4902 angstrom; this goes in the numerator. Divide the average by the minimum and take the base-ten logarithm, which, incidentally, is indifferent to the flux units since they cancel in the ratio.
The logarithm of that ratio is 0.062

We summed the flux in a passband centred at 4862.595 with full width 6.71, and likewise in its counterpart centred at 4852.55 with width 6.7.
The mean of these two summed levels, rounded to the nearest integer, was 260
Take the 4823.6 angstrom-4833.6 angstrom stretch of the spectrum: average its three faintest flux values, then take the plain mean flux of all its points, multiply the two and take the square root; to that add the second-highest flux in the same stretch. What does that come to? 98.7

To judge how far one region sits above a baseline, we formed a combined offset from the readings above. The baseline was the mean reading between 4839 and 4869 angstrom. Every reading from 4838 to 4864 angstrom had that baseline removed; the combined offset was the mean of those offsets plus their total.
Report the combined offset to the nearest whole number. 20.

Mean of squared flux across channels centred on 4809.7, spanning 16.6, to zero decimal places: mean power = 2403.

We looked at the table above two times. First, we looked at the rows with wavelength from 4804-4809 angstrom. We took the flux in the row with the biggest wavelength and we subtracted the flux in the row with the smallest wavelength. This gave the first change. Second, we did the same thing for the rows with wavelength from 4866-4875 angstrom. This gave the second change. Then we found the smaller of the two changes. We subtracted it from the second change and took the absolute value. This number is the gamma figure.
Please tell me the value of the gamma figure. 1.5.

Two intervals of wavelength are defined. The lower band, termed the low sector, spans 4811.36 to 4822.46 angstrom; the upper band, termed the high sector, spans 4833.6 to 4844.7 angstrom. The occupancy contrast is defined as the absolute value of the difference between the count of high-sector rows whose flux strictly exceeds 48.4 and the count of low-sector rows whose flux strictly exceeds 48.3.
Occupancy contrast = 2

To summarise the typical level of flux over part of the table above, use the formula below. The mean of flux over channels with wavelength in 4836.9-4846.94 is 48.8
